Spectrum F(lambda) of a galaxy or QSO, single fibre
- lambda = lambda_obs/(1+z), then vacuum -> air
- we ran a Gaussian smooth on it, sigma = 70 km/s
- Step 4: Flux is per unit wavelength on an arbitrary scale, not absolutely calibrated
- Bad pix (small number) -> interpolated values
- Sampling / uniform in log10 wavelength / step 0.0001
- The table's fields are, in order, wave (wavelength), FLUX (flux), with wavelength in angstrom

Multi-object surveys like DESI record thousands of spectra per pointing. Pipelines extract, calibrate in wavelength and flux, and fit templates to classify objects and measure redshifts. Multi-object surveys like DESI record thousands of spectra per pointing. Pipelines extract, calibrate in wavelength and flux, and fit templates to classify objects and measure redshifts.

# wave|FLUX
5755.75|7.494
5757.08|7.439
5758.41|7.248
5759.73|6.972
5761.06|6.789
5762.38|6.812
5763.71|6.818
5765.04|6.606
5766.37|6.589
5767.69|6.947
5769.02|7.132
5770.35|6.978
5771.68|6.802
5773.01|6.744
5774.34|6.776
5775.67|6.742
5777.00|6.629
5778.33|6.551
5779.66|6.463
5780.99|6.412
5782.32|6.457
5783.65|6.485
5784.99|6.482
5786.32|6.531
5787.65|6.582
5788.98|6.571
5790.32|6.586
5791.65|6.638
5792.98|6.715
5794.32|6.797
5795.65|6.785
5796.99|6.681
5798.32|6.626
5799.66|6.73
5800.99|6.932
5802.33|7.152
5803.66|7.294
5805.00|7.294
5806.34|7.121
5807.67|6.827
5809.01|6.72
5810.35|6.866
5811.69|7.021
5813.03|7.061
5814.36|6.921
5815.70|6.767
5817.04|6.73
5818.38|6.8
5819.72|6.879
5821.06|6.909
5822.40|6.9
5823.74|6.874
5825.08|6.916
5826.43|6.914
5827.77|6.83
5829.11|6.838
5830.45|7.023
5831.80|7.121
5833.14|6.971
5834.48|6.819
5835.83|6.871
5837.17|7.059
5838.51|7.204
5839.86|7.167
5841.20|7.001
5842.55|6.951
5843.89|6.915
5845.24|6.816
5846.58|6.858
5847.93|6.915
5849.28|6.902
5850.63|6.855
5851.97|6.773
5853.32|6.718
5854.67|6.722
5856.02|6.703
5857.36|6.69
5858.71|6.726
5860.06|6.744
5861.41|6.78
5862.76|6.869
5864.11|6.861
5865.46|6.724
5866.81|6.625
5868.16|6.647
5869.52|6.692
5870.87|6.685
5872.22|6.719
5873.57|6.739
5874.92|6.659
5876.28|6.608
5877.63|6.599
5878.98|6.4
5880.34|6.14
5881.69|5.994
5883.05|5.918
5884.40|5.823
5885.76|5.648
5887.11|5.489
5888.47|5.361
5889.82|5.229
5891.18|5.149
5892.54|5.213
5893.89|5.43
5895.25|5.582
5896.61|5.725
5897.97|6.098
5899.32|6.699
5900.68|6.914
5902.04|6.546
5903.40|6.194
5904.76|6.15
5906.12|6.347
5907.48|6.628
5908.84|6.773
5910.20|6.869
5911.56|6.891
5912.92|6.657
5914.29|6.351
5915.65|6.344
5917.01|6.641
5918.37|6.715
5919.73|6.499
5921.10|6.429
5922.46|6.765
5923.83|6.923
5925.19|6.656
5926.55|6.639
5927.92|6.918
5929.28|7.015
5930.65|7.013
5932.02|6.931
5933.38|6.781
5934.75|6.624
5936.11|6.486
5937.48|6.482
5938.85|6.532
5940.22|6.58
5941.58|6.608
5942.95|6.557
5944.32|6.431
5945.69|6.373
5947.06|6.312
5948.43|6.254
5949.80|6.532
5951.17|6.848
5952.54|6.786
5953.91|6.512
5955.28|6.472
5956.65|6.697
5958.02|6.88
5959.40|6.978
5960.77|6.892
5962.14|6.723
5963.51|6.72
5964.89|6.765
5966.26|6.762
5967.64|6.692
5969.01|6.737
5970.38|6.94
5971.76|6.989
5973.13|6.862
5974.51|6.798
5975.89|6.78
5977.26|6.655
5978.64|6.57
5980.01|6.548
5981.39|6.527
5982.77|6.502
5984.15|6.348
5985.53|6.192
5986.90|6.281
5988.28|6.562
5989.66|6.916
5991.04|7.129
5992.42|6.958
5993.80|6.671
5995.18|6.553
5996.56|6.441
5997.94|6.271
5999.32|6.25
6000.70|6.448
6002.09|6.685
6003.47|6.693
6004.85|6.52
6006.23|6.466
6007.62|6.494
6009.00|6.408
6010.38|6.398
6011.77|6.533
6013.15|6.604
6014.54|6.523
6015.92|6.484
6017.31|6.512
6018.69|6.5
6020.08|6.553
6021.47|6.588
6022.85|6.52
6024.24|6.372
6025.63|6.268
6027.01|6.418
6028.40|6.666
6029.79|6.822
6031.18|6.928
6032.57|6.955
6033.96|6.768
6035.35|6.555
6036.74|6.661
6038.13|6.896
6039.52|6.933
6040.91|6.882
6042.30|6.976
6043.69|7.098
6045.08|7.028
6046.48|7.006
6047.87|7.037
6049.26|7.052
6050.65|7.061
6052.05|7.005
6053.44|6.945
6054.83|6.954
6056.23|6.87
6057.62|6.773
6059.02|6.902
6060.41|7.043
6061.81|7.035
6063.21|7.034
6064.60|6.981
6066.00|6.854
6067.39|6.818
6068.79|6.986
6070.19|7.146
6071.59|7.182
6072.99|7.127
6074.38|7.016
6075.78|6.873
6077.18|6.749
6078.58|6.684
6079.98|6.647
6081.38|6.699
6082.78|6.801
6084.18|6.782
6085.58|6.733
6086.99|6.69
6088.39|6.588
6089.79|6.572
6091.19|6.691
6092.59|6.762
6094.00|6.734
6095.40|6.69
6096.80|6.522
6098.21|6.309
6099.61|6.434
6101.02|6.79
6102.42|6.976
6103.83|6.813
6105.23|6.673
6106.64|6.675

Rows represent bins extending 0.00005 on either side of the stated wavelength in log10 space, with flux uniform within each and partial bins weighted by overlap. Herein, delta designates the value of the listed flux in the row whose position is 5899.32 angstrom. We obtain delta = 6.699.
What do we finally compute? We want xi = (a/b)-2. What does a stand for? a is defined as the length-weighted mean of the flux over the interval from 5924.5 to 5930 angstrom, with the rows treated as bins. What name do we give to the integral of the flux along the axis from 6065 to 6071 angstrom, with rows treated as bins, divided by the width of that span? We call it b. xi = -1.02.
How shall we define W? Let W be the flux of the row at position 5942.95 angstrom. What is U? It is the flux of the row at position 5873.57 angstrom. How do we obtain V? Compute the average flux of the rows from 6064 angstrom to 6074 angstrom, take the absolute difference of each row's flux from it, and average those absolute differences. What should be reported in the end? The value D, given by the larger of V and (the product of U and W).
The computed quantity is 44.2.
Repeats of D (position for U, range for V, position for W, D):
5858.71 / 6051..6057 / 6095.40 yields 45.0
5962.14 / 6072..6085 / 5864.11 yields 46.1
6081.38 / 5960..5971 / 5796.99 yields 44.8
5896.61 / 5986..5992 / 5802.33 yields 40.9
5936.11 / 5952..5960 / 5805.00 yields 47.3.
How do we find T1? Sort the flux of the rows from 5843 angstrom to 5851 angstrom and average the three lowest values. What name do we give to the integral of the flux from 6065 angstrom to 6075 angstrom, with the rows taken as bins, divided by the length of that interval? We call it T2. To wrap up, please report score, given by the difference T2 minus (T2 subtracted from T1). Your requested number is 7.2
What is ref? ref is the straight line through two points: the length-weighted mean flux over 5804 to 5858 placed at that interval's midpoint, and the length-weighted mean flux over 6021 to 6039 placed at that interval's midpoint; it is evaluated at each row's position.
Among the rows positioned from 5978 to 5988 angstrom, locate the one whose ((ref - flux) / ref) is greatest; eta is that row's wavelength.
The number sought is 5985.53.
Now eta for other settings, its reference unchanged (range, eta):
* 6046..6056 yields 6053.44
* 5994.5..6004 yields 5999.32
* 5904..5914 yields 5904.76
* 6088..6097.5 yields 6096.80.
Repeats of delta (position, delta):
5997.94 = 6.271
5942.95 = 6.557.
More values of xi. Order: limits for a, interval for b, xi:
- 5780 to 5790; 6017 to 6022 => -1.01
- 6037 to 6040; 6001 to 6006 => -0.96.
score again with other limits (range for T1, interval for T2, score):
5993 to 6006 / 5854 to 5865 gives 7.2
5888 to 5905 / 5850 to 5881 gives 8.2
